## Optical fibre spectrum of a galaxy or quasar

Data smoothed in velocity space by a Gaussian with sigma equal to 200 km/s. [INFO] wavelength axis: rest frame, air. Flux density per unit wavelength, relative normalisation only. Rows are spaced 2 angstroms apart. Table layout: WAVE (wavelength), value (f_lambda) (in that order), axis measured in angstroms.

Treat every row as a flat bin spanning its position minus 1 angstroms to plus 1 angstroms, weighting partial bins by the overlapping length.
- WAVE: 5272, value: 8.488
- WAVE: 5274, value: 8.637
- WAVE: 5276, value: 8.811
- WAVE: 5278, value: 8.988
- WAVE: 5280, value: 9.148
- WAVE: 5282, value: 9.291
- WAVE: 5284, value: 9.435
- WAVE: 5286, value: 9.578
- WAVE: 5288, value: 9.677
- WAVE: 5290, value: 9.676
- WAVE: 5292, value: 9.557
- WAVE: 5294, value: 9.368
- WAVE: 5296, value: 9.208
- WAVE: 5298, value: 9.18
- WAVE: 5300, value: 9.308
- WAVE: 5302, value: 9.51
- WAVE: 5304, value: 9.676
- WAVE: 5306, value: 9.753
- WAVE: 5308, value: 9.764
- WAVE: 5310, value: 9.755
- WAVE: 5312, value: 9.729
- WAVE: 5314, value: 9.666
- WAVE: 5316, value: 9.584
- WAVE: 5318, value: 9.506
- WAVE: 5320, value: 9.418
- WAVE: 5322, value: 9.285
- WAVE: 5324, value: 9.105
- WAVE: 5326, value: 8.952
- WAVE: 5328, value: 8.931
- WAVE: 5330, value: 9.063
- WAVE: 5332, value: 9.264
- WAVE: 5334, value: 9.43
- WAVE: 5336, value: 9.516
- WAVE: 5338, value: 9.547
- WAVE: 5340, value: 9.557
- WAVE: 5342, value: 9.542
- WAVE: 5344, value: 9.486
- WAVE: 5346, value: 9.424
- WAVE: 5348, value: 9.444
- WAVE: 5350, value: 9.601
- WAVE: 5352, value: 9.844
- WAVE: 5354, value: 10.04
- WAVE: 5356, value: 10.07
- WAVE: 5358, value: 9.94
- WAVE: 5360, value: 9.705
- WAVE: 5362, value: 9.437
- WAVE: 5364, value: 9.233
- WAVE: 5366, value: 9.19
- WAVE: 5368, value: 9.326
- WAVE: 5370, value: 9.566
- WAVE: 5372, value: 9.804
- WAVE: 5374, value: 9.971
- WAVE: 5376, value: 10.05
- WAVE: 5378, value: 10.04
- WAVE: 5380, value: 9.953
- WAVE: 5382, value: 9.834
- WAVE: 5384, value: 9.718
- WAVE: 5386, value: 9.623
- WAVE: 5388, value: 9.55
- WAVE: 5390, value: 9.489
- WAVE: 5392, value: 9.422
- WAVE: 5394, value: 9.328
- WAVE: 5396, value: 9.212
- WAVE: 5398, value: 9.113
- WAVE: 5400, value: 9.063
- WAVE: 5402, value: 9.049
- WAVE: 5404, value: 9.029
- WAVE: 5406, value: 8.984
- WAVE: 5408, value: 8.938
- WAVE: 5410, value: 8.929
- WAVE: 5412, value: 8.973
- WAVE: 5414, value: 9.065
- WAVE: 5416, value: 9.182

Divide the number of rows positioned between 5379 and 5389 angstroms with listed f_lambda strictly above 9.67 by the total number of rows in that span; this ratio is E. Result 0.6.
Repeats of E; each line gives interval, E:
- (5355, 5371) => 0.4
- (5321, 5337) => 0.0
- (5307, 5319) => 0.5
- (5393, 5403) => 0.0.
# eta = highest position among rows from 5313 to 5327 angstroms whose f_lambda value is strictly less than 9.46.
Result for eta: 5326 angstroms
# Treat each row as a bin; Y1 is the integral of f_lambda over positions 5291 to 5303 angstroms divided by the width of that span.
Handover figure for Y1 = 9.36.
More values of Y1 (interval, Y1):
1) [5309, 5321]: 9.61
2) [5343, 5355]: 9.64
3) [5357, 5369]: 9.47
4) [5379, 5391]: 9.69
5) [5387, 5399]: 9.35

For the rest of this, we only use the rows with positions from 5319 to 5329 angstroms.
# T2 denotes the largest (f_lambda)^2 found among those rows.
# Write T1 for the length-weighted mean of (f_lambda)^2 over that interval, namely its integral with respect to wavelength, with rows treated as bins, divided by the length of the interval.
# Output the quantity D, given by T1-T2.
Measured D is -5.2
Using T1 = 83.5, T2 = 89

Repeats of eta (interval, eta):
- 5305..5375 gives 5368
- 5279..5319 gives 5300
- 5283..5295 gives 5294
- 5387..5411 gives 5410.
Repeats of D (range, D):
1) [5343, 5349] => -0.7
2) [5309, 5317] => -1.4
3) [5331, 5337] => -2.1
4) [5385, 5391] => -1.3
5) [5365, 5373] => -6.4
